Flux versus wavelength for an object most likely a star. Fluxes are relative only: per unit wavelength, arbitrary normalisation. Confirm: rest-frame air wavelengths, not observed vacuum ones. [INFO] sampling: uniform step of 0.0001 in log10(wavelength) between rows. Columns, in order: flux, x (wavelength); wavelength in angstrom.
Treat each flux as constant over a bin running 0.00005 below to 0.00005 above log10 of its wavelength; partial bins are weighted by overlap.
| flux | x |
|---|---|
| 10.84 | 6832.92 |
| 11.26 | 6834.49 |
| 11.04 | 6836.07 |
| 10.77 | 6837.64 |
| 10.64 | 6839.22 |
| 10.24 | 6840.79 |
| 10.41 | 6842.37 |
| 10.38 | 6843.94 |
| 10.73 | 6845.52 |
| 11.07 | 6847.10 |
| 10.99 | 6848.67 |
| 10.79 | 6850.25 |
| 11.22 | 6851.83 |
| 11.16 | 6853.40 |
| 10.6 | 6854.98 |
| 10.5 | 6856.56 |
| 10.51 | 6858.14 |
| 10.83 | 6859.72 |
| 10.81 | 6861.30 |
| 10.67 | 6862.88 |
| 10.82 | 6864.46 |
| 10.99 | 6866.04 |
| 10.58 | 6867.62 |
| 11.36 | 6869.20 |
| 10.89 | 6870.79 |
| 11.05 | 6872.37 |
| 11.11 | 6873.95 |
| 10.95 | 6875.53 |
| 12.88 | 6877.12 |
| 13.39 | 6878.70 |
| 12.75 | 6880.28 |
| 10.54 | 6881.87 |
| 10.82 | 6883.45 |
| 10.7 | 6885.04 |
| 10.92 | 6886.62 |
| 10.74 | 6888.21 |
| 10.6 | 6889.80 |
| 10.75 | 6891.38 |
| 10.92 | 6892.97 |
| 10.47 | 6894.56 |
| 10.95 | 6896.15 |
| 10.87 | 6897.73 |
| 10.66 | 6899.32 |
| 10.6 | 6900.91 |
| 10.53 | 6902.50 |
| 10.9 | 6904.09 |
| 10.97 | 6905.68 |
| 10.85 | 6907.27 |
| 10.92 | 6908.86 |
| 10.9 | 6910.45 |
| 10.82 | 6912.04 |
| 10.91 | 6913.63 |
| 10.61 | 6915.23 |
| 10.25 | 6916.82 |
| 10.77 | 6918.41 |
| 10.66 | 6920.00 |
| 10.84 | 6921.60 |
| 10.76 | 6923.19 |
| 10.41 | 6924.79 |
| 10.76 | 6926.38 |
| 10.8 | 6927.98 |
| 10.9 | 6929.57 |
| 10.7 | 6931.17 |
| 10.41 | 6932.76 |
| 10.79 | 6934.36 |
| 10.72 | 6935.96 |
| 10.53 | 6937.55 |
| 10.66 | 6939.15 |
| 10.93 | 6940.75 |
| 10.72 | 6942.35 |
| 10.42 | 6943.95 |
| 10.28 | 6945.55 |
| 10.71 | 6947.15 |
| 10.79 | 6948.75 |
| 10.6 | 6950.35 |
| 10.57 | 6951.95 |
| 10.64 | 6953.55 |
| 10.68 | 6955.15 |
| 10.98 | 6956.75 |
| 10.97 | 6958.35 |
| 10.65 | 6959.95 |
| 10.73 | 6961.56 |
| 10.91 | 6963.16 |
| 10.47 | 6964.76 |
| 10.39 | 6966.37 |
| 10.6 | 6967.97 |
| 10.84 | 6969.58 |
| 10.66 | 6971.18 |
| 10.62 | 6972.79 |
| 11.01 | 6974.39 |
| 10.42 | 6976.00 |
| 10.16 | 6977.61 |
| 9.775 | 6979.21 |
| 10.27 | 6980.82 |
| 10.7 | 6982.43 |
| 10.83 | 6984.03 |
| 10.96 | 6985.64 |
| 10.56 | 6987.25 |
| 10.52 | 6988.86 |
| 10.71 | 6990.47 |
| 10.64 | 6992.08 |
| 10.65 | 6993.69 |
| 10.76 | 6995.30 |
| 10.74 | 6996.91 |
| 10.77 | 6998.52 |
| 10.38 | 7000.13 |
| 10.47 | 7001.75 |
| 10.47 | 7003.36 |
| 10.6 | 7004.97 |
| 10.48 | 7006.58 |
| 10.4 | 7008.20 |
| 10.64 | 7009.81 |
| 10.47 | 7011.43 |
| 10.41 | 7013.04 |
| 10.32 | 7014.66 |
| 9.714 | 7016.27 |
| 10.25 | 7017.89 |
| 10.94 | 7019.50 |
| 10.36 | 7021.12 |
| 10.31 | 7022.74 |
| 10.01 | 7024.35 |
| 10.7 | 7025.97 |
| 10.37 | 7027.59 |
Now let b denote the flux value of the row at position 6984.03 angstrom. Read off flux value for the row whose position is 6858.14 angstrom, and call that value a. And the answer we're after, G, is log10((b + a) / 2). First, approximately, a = 10.51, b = 10.83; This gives 1.03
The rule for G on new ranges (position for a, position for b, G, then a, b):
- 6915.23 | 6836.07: 1.03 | 10.61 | 11.04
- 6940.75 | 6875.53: 1.04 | 10.93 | 10.95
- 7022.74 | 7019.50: 1.03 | 10.31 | 10.94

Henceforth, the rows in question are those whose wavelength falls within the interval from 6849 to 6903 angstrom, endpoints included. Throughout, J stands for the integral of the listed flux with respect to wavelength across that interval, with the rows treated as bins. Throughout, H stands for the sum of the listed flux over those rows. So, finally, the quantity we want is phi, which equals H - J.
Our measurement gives -220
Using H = 374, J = 594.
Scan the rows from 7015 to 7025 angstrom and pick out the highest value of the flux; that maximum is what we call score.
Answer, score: 10.94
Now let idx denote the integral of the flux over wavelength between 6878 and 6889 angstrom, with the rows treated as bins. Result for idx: 125.3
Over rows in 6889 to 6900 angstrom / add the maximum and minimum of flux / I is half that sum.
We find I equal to 10.7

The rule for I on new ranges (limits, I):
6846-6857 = 10.9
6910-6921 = 10.6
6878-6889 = 12.0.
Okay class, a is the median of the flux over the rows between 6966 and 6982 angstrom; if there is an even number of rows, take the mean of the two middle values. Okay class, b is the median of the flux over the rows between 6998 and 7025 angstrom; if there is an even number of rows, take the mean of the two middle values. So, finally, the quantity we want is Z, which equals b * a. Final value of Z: 109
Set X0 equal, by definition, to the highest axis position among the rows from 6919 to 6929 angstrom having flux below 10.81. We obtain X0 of 6927.98 angstrom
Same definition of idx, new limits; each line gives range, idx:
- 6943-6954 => 116.3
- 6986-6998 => 128.0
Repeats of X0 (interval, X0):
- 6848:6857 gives 6856.56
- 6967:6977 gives 6976.00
